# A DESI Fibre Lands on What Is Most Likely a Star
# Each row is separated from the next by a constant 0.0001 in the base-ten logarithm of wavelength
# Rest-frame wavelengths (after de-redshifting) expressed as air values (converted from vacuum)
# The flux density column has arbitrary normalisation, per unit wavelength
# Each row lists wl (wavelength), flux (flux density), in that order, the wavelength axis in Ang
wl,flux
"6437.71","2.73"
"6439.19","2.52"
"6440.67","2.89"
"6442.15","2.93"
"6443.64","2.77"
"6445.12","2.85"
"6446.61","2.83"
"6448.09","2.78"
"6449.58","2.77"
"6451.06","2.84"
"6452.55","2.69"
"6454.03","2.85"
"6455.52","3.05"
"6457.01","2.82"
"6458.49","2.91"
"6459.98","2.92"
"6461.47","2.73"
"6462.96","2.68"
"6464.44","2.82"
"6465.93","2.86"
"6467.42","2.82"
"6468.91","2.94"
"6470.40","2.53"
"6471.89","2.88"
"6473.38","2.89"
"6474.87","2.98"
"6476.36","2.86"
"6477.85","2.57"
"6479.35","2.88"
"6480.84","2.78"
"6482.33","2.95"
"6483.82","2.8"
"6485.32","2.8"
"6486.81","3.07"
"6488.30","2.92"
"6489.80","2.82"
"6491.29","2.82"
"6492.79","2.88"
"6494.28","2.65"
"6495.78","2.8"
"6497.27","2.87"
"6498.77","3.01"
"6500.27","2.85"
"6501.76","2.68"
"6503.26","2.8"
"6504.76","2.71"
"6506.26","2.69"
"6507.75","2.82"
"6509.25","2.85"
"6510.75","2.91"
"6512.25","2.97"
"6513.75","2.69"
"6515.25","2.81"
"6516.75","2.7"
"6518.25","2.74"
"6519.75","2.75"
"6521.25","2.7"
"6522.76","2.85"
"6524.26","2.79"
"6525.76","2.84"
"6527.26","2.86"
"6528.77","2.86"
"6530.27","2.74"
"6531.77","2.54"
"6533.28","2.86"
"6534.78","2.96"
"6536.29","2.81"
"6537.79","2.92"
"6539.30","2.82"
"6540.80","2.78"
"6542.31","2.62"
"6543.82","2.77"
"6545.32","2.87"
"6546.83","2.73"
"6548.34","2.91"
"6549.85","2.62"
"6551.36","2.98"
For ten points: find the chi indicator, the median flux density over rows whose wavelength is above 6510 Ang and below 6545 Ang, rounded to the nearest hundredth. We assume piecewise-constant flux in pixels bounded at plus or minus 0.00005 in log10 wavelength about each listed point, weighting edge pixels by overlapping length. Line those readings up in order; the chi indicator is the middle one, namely 2.81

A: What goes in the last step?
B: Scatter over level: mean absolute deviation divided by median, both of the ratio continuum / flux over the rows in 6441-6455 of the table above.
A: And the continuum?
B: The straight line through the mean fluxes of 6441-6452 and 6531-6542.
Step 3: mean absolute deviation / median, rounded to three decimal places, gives 0.019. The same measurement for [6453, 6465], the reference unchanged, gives 0.030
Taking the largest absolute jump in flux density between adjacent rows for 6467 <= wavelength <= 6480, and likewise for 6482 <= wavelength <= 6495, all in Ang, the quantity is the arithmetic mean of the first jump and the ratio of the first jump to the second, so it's 1.0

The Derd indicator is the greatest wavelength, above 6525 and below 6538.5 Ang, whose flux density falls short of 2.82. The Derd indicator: 6536.29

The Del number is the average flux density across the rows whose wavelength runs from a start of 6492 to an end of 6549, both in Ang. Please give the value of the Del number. 2.80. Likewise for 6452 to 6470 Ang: 2.84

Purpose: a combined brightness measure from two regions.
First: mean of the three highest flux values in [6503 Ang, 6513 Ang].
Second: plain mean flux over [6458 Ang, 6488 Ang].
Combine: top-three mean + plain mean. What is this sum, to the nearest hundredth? 5.74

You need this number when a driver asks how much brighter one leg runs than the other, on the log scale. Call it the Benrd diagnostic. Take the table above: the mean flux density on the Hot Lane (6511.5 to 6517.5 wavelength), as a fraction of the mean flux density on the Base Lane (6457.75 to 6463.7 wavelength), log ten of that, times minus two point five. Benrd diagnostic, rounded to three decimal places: 0.007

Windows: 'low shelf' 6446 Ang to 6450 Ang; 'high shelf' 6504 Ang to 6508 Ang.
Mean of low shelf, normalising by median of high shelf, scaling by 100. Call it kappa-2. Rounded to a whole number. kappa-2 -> 103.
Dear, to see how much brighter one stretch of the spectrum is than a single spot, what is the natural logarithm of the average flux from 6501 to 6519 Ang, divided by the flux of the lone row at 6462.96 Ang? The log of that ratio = 0.04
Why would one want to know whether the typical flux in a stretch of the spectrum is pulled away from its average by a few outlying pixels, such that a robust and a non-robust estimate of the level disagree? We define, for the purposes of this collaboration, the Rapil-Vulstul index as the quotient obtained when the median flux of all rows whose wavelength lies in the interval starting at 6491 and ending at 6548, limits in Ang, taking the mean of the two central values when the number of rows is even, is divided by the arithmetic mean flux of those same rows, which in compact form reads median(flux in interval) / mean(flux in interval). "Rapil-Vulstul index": 1.00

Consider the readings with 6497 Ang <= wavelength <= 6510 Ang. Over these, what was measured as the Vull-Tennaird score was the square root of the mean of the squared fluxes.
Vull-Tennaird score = 2.811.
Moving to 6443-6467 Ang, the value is 2.825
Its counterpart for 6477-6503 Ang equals 2.835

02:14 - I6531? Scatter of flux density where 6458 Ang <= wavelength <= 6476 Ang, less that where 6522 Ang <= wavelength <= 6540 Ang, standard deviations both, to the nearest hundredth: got 0.02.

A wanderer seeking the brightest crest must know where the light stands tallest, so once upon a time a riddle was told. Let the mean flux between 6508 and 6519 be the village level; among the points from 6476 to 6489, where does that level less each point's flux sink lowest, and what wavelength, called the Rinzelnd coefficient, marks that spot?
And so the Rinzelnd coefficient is 6486.81 Ang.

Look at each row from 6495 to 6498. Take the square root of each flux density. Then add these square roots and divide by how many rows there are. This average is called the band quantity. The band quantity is 1.68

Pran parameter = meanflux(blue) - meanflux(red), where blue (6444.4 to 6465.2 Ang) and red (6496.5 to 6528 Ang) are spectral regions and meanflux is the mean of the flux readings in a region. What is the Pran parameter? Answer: 0.020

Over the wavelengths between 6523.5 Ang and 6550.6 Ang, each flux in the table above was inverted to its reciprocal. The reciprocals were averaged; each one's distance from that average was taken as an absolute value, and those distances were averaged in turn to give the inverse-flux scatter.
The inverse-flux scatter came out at 0.0111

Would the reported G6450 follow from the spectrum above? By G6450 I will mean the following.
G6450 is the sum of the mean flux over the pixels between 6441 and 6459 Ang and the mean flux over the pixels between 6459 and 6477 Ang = 5.67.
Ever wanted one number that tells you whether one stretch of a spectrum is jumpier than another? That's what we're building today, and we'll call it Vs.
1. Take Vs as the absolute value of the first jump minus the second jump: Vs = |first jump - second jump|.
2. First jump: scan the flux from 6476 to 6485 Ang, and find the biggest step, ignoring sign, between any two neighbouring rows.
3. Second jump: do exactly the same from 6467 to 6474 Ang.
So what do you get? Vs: 0.100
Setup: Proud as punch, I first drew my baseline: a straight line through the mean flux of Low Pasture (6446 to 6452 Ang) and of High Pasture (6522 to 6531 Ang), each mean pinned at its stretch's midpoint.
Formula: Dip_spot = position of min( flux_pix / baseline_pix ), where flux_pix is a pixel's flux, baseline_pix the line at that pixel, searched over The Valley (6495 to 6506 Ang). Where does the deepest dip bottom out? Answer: 6501.76 Ang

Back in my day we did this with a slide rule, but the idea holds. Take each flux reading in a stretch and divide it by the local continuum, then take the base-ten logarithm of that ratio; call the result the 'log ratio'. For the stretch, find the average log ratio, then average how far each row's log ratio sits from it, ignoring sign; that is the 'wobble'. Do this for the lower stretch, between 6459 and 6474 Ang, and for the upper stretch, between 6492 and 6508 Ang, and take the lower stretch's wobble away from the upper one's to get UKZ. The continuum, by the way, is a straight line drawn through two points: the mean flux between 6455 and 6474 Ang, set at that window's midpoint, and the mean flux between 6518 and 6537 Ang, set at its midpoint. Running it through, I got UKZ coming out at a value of -0.0025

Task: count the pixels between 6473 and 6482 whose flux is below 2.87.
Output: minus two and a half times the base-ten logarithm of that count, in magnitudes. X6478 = -1.19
